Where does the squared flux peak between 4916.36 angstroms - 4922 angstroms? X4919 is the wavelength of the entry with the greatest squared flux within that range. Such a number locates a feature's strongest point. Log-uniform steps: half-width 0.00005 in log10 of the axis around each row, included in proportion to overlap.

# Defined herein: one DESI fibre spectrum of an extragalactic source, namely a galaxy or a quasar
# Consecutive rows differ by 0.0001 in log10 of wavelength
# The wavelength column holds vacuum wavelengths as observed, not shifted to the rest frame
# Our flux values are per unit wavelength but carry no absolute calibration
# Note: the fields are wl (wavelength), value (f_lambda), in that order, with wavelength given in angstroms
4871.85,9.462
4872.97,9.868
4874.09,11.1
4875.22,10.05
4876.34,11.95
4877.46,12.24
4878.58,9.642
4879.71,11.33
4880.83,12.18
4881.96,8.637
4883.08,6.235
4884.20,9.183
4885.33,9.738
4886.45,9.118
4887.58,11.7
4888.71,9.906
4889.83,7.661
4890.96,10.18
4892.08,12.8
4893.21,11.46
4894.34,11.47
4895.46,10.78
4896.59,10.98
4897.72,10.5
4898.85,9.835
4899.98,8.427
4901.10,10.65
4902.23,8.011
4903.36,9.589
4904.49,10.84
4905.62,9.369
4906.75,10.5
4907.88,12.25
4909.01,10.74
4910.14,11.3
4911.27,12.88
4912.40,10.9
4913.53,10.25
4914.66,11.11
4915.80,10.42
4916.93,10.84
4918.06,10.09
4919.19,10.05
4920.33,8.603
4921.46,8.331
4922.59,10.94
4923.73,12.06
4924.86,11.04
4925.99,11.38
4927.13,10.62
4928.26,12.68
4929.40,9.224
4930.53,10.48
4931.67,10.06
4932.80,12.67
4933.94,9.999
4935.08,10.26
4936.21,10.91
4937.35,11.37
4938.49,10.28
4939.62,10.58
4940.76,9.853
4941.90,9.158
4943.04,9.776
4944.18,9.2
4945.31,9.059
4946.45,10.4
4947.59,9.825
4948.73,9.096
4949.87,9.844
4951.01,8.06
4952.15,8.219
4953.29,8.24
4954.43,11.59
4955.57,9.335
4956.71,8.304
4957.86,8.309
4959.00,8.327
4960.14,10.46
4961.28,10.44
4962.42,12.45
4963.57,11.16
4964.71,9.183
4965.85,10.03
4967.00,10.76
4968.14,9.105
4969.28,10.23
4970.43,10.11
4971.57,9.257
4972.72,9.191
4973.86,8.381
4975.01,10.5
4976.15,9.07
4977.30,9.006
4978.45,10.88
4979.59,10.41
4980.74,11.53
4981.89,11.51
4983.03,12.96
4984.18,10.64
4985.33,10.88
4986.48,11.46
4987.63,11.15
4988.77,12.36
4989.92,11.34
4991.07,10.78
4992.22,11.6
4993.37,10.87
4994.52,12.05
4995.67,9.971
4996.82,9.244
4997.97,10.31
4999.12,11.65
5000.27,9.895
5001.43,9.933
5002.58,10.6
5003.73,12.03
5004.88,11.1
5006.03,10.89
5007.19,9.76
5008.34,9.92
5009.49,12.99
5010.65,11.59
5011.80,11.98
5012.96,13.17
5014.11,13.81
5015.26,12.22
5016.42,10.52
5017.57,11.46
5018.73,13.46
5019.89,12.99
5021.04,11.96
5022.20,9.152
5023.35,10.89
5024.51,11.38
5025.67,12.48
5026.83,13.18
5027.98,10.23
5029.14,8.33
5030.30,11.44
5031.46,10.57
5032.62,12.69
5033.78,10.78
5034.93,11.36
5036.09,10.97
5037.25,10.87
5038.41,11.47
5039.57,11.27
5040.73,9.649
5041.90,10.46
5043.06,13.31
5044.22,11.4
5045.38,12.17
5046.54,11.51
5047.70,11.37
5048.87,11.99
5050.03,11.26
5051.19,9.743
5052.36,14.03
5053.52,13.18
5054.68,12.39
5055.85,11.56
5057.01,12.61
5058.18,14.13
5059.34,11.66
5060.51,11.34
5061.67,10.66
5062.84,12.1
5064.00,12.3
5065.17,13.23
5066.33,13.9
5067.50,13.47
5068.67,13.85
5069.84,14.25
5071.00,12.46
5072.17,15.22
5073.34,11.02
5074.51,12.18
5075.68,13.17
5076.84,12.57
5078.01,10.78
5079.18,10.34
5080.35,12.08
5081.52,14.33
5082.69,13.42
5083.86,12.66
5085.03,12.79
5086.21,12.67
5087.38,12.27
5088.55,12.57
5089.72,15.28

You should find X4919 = 4916.93 angstroms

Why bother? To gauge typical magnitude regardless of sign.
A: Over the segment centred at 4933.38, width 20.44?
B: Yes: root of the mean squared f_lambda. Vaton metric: 10.7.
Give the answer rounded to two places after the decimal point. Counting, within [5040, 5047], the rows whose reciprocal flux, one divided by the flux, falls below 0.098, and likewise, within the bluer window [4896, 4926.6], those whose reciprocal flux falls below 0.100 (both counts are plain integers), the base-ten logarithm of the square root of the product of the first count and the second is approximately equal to 1.00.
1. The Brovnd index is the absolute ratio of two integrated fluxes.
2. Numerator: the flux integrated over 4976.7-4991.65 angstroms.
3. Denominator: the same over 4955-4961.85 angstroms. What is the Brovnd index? 2.64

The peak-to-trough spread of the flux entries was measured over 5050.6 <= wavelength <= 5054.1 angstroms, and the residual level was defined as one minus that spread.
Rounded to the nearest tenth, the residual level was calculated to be -3.3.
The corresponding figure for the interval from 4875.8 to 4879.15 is -1.6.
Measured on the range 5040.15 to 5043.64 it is -2.7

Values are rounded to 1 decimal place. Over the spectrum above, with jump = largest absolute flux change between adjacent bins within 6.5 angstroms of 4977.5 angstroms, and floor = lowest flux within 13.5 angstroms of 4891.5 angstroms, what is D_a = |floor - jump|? 4.1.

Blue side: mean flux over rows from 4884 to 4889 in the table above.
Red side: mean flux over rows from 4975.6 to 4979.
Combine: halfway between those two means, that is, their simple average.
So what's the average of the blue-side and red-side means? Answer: 9.8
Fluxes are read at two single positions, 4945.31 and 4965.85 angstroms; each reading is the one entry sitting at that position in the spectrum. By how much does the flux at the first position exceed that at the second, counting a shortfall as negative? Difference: -1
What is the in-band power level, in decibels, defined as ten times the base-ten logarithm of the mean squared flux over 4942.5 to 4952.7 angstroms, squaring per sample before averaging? 19.4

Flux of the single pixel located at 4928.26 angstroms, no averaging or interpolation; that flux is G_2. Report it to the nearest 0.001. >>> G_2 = 12.680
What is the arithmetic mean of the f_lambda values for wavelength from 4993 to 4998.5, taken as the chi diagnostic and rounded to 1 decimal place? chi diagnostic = 10.5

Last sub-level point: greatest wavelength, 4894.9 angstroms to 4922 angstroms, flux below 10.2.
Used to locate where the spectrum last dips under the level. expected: 4921.46 angstroms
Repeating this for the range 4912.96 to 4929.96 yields 4929.40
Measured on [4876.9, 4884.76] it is 4884.20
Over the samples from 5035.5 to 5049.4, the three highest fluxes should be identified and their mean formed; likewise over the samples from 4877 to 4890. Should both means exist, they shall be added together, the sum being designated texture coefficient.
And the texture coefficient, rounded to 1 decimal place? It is 24.5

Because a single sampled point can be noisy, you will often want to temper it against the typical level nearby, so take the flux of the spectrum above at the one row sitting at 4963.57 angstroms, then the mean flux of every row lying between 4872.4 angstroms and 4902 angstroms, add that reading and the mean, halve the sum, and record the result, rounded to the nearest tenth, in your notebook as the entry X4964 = 10.7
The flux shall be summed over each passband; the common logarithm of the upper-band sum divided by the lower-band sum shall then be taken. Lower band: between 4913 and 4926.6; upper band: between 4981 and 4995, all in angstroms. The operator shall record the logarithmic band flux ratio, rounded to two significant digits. 0.041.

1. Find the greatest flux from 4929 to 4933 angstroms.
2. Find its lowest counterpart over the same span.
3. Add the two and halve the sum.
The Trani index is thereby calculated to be 10.9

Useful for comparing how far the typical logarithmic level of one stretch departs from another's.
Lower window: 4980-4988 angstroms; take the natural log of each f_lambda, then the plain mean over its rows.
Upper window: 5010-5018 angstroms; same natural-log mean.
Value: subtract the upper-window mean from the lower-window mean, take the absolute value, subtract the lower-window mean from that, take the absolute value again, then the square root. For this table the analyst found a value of 1.54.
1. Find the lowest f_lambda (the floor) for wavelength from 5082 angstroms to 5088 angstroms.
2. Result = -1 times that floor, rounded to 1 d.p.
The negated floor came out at -12.3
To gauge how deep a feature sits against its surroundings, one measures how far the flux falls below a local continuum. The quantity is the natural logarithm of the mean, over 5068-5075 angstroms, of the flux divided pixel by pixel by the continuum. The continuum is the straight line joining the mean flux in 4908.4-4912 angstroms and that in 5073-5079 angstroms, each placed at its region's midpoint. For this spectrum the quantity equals 0.10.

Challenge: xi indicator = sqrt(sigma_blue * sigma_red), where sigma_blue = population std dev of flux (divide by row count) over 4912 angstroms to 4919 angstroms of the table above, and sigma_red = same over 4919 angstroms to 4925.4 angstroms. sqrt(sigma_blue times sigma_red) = 0.70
